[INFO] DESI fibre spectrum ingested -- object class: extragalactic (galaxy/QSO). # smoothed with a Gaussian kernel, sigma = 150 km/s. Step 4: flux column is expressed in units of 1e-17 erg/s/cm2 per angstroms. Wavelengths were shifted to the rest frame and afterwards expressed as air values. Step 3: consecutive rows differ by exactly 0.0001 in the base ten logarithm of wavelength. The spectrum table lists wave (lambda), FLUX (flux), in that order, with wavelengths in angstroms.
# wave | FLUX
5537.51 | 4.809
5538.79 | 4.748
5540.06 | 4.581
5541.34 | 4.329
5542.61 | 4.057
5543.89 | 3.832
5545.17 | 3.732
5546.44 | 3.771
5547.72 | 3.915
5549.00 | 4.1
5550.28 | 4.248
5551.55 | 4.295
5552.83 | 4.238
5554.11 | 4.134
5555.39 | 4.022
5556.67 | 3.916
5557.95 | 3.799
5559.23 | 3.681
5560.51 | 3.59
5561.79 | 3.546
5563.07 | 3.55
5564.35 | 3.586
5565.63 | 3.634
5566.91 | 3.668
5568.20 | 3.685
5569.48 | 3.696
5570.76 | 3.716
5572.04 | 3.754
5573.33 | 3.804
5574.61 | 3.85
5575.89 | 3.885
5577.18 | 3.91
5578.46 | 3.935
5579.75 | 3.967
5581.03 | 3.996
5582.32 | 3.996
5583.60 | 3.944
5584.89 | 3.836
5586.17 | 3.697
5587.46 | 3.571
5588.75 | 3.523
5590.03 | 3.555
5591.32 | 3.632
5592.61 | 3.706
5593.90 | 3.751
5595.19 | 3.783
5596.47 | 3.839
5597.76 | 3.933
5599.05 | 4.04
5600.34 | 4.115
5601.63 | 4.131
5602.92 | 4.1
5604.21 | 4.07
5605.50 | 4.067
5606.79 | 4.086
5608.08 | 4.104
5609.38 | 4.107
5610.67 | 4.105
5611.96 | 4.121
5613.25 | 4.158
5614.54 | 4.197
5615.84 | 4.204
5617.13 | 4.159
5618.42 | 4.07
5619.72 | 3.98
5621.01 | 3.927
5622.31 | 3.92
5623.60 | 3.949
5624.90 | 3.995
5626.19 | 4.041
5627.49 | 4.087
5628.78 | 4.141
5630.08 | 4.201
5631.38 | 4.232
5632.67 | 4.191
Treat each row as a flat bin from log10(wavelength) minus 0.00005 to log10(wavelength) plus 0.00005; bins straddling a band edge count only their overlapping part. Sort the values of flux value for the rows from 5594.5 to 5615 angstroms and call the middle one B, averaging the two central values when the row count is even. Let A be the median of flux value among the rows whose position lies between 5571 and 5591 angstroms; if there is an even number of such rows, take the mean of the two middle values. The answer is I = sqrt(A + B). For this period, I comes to 2.820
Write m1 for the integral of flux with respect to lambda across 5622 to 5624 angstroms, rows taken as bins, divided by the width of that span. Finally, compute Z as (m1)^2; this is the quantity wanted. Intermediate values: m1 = 3.94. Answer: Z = 15.6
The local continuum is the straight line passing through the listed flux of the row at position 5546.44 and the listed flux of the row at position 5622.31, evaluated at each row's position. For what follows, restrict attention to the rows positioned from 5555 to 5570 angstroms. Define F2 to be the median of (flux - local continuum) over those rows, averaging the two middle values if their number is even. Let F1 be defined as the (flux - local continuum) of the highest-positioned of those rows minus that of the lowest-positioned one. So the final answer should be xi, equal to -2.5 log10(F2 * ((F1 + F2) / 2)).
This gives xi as 3.69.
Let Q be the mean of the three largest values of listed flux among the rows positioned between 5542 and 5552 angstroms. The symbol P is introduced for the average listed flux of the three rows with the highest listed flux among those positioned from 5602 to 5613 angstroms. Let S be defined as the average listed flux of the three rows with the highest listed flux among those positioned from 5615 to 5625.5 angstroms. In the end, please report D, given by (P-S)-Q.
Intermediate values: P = 4.11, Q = 4.21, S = 4.14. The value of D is -4.25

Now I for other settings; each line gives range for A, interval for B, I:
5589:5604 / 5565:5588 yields 2.767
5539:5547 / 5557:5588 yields 2.771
